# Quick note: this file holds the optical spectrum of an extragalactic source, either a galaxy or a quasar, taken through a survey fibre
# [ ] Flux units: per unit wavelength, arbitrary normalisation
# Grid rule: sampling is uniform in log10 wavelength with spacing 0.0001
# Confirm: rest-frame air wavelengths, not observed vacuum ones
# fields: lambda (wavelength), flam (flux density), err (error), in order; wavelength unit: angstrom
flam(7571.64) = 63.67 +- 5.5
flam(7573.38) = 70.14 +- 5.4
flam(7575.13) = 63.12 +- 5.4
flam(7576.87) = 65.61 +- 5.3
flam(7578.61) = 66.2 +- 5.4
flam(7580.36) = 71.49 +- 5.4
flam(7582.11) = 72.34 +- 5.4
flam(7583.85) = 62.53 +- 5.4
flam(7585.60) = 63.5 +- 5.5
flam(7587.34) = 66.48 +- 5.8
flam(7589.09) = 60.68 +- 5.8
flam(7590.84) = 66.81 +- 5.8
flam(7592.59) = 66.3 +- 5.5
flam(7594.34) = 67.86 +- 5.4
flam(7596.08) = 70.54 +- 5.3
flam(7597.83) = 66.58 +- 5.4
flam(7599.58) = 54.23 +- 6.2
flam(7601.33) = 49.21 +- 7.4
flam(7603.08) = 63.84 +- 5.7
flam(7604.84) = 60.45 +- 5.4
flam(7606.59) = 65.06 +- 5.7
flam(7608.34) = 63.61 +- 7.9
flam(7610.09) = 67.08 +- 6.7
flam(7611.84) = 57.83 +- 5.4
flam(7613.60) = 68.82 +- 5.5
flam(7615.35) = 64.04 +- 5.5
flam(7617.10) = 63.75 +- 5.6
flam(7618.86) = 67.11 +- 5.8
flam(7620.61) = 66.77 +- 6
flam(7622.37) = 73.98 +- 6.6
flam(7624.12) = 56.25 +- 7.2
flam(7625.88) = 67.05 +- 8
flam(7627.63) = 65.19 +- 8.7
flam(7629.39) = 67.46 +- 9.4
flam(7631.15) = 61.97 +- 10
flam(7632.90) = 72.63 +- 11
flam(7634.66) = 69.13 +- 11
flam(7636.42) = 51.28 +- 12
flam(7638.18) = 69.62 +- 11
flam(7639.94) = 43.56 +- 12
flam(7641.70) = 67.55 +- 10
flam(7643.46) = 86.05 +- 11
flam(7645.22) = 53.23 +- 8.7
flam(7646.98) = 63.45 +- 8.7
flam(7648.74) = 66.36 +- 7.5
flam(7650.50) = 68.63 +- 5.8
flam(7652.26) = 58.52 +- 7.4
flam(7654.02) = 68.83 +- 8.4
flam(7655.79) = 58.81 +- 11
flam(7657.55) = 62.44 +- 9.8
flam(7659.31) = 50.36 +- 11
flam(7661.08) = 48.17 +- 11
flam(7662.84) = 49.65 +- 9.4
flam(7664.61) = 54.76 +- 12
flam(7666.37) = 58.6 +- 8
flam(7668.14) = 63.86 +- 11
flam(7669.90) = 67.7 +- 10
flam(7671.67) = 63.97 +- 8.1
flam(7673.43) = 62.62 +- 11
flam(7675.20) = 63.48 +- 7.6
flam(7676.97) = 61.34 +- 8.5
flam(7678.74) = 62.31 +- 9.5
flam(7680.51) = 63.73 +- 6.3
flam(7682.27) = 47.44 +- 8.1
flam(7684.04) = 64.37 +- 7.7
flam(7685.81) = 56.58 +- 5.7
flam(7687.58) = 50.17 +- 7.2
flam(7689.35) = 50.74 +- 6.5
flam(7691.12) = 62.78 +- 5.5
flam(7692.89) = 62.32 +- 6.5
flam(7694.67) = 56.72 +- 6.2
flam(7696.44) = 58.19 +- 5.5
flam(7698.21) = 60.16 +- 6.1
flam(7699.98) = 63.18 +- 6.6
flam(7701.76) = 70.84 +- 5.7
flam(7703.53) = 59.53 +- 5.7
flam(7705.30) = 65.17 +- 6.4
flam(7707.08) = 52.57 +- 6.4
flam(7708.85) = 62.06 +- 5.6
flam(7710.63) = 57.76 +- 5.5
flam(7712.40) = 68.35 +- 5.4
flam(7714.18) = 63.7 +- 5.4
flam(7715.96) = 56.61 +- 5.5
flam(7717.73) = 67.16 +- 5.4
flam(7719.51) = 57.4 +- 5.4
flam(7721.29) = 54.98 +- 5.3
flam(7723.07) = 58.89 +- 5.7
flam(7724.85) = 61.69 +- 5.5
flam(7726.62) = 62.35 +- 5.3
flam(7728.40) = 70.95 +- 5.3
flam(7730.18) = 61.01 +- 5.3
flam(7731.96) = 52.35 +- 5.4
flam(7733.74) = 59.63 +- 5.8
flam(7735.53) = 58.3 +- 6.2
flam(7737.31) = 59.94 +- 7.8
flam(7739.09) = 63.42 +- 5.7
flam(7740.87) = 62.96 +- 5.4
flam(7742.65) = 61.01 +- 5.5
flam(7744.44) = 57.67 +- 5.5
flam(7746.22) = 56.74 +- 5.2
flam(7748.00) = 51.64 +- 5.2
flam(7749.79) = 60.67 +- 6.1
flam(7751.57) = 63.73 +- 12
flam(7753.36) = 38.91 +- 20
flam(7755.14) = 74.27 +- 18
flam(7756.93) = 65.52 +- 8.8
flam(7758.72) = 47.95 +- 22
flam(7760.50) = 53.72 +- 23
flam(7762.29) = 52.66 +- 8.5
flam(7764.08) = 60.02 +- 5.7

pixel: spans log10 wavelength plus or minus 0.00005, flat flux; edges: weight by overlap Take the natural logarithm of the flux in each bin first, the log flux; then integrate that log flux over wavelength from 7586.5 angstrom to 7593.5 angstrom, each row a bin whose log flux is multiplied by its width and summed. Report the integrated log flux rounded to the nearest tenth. 29.2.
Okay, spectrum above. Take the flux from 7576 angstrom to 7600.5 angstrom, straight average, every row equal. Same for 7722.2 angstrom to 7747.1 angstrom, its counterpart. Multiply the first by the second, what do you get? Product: 3980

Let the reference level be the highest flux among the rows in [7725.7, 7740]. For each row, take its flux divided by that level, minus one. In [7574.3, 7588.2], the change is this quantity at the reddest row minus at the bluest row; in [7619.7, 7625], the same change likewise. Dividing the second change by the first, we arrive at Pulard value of -3.1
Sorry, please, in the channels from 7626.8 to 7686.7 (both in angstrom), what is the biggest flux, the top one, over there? 86.05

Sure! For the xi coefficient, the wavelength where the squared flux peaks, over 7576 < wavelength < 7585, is 7582.11 angstrom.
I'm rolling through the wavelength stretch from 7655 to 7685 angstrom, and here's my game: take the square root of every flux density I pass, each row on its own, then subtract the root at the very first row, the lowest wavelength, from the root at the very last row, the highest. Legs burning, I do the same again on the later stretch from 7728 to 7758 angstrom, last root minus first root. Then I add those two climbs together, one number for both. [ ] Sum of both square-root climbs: 0.0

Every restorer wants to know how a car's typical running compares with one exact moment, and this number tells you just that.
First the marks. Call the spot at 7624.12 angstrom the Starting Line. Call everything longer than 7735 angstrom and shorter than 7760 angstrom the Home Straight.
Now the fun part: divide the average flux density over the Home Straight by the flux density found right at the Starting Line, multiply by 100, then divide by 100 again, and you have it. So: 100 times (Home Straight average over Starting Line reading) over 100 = 1.04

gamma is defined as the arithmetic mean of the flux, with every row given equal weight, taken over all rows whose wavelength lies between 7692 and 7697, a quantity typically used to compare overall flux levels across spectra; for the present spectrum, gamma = 59.1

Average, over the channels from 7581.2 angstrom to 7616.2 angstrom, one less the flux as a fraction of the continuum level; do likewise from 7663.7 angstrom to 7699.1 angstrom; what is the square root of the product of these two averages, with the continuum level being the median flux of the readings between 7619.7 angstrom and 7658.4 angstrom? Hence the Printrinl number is 0.065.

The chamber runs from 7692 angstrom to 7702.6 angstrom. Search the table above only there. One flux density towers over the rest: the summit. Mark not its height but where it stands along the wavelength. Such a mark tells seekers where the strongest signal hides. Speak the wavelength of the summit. 7701.76 angstrom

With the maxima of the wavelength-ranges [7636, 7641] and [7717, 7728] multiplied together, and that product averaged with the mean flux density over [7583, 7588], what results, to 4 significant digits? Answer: 2370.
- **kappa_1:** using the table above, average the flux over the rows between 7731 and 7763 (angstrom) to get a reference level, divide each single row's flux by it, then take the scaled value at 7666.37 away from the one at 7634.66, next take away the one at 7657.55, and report -0.90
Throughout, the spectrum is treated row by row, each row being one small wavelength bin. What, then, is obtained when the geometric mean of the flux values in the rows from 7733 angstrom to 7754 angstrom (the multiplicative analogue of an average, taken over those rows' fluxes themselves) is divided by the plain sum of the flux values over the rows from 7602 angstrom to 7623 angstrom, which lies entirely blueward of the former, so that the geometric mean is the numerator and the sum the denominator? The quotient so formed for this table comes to 0.0734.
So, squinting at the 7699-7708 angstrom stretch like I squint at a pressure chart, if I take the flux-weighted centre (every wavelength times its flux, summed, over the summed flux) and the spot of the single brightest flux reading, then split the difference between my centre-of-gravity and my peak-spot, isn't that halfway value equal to 7702.6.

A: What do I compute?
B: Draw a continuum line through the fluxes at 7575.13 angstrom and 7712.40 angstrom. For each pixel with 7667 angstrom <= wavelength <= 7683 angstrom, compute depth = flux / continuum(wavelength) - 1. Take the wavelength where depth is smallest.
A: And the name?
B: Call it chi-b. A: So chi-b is 7682.27 angstrom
